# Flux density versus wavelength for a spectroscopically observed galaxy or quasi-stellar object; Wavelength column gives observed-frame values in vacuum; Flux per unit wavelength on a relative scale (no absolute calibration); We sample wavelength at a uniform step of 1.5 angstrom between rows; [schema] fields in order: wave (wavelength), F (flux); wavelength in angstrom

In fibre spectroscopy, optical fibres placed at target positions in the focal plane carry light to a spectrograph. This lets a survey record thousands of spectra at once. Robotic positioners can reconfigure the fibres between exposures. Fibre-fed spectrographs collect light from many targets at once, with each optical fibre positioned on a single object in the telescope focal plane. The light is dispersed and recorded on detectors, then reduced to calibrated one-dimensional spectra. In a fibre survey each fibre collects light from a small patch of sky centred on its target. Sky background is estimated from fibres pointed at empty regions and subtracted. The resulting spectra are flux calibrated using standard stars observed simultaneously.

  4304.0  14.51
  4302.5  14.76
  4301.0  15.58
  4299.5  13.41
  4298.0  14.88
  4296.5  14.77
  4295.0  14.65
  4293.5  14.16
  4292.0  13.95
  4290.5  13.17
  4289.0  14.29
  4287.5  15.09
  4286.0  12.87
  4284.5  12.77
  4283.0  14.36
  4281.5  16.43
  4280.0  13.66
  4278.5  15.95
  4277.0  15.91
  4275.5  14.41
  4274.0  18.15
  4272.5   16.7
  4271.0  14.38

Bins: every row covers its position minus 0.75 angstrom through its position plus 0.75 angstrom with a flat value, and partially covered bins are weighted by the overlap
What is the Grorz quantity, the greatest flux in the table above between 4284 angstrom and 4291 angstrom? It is 15.09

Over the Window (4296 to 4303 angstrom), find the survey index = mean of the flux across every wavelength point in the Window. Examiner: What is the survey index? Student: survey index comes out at 14.7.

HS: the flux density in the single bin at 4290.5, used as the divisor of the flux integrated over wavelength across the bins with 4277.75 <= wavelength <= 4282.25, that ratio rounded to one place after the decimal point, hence 5.2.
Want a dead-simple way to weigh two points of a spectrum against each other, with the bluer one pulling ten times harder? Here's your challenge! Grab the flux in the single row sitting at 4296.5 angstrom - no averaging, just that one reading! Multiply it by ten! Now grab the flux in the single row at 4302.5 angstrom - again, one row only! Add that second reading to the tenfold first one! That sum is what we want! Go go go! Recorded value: 162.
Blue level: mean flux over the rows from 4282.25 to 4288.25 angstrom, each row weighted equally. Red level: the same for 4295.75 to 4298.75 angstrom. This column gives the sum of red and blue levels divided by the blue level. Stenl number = 2.08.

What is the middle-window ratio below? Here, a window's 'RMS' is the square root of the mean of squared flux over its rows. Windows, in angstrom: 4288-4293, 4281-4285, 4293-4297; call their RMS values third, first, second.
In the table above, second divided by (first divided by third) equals 13.7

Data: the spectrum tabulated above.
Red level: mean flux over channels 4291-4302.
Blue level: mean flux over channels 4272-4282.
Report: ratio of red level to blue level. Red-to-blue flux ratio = 0.91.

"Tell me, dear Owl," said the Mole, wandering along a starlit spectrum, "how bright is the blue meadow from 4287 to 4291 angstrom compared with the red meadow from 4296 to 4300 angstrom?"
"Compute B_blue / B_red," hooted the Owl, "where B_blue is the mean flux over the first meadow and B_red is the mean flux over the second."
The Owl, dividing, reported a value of 0.99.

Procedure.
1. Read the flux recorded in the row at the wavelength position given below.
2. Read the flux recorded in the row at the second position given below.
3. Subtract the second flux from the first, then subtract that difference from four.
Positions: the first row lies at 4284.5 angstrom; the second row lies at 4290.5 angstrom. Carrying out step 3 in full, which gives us 4.4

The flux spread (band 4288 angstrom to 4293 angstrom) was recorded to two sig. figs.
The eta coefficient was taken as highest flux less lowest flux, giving 1.1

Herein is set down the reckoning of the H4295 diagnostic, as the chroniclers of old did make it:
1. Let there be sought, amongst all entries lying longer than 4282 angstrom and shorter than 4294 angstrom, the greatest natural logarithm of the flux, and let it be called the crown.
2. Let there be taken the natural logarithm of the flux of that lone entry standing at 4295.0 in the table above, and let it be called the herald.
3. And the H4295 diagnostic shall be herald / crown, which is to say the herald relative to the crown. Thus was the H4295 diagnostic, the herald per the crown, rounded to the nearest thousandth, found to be 0.989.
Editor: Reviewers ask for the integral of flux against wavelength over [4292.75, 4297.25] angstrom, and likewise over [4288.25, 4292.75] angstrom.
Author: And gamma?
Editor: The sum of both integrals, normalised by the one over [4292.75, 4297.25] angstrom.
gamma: 1.95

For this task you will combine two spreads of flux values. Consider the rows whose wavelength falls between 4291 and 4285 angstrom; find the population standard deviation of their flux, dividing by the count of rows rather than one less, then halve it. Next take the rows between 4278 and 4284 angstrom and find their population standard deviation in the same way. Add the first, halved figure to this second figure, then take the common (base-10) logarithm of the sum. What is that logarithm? 0.20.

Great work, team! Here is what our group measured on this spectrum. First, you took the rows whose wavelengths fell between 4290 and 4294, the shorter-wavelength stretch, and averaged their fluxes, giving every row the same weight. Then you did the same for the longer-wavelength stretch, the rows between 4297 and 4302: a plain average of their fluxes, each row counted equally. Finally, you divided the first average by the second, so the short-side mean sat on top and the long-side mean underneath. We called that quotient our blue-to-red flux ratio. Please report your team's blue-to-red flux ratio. 0.94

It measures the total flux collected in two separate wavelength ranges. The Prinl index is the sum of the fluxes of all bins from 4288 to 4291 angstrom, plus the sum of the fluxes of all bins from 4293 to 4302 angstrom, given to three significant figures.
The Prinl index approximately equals 115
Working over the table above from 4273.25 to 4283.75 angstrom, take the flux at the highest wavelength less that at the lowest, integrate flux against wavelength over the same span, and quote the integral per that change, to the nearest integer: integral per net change -43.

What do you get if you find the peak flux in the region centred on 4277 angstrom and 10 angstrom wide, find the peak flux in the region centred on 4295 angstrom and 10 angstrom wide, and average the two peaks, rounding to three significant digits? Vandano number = 16.5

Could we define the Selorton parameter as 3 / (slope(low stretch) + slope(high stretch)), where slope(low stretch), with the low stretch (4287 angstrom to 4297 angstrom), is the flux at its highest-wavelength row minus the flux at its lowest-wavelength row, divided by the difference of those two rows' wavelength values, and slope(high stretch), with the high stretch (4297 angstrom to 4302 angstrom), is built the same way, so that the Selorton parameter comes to 15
